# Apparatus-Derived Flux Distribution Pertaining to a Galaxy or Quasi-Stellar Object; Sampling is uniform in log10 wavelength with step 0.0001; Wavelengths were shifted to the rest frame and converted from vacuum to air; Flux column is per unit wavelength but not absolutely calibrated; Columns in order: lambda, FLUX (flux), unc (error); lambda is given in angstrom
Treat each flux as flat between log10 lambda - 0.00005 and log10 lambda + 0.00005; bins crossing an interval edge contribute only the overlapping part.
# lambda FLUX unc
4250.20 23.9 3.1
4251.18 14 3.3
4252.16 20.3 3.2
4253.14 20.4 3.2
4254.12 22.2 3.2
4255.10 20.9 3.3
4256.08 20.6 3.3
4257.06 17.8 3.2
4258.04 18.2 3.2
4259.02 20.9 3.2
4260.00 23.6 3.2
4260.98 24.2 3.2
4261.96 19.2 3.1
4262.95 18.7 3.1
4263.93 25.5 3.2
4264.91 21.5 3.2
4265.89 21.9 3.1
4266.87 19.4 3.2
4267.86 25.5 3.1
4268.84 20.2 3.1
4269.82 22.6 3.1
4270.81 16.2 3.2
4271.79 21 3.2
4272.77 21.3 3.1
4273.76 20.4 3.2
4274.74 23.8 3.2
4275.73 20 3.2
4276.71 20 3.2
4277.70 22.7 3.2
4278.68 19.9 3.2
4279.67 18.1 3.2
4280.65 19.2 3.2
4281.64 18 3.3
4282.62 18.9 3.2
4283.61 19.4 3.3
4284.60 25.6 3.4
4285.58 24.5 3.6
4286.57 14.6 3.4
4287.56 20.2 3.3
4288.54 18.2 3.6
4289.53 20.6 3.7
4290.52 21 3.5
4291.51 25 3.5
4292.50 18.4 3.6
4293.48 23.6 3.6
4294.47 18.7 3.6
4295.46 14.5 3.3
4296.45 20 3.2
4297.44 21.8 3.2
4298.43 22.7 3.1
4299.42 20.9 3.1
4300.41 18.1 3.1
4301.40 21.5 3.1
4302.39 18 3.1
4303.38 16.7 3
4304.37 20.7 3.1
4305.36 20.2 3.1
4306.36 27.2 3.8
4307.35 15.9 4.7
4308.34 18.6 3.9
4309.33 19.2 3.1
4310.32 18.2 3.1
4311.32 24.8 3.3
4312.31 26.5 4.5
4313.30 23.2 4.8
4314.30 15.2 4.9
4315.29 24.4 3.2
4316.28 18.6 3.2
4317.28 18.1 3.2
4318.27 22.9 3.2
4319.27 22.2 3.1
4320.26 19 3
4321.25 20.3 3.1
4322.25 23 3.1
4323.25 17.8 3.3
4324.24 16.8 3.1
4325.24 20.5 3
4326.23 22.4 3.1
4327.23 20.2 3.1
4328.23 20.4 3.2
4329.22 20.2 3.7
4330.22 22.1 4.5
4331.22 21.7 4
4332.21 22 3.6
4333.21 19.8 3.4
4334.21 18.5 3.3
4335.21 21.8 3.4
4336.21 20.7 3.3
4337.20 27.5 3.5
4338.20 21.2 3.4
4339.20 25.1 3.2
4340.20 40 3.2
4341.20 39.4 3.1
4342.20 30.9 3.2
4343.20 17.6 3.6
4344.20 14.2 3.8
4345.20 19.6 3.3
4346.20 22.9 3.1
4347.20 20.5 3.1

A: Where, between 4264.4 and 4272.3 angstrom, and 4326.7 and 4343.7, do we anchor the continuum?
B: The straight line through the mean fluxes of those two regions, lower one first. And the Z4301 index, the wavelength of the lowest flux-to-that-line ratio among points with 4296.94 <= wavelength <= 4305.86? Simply 4303.38 angstrom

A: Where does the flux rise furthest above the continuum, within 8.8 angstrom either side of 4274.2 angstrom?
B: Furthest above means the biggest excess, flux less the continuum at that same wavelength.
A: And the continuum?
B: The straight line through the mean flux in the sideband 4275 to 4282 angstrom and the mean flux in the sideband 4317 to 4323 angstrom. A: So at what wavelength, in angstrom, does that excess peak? 4267.86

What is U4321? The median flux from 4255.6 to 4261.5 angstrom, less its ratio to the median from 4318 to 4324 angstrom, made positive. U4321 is 19.8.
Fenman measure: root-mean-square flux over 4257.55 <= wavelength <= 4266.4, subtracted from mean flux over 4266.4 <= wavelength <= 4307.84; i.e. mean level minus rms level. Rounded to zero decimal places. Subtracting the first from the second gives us -1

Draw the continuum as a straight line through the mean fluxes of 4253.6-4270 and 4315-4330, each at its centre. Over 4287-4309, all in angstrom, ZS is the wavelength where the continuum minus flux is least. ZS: 4306.36 angstrom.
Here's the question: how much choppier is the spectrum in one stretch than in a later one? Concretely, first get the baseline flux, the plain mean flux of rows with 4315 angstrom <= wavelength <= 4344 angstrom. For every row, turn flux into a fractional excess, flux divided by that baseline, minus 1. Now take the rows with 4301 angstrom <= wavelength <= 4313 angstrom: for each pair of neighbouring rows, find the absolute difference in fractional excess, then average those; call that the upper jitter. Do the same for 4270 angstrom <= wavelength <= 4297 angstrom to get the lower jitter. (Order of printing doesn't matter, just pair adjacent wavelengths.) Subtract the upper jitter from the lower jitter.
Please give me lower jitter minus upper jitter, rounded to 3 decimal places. -0.022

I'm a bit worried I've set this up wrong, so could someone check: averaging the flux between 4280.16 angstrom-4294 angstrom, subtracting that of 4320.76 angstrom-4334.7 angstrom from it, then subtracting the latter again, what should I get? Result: -20.3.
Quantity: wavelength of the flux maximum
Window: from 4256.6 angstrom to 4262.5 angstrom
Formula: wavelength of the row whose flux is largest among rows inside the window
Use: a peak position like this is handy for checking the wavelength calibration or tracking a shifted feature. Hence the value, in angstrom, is 4260.98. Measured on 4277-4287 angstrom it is 4284.60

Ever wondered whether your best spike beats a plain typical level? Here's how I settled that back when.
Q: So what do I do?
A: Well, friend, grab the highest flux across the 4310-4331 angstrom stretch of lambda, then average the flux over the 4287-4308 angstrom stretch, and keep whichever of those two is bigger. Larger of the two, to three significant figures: 26.5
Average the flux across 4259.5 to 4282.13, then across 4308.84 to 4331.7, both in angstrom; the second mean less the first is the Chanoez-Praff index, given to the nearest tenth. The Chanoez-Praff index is -0.2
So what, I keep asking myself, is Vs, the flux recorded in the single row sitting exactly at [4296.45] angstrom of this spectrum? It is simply 20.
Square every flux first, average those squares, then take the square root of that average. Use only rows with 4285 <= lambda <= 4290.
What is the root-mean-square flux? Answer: 19.9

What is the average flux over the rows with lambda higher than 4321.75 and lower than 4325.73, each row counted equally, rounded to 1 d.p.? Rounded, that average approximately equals 19.5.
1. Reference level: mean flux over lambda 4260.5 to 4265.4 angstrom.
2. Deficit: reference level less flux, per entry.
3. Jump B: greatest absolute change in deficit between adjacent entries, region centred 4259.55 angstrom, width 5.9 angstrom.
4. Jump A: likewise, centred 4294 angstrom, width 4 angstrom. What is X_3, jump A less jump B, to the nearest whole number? 0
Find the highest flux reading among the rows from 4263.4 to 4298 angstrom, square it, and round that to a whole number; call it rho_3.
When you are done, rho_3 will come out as 655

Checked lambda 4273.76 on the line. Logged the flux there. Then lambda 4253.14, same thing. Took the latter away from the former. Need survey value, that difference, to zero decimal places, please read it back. 0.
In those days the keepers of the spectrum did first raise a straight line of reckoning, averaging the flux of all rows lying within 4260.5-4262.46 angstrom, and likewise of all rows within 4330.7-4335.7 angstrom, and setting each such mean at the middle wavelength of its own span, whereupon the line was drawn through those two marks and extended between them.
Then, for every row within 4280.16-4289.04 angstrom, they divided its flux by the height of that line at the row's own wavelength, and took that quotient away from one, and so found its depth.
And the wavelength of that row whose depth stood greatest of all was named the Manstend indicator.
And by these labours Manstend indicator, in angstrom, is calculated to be 4286.57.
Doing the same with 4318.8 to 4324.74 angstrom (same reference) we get 4324.24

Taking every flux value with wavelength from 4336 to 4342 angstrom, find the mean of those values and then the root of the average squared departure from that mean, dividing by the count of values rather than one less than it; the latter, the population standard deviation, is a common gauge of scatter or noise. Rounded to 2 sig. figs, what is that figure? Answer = 7.9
